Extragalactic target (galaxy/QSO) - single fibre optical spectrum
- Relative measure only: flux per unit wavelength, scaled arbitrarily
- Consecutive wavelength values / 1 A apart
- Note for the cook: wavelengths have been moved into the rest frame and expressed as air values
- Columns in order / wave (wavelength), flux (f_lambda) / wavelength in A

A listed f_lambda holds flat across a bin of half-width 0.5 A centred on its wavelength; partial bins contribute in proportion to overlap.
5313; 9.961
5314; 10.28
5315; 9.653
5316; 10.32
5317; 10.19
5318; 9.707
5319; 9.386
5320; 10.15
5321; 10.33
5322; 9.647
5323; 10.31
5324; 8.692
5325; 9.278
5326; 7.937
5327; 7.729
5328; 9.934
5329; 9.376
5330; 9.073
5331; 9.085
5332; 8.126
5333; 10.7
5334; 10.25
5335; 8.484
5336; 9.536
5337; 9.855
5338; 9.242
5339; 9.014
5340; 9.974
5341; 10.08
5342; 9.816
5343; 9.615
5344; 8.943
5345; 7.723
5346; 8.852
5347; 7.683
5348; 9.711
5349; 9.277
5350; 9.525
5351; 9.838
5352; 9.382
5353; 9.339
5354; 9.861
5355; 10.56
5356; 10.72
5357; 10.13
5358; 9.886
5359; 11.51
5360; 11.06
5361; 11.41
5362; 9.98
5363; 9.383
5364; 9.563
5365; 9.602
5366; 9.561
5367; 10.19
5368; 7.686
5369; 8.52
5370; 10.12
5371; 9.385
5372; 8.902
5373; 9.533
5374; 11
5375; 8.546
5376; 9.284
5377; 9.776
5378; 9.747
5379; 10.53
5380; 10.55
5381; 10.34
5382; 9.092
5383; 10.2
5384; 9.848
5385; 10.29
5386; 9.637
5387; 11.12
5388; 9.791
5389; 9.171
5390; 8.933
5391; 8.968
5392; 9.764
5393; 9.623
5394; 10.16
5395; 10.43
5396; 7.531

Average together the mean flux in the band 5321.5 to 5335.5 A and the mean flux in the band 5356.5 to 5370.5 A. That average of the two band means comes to 9.54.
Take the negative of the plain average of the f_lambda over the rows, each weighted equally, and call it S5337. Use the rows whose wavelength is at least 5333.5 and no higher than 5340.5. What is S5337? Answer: -9.5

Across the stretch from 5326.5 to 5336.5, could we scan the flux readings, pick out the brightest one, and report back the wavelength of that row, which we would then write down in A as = 5333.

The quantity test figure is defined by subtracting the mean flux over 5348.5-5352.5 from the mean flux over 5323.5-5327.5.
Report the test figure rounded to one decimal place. -1.1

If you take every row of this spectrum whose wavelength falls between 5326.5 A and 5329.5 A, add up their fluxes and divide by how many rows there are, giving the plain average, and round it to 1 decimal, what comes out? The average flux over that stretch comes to 9.0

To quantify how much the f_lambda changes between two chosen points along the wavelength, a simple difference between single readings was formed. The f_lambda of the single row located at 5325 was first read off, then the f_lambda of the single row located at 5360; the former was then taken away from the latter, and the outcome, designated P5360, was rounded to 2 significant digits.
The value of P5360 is 1.8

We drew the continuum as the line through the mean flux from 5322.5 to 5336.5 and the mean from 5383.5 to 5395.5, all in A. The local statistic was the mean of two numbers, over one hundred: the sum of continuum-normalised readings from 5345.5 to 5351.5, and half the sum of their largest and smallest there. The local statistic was 0.0339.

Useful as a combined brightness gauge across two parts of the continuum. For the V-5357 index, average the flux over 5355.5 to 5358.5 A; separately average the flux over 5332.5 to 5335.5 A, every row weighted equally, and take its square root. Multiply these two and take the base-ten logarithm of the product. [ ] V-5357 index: 1.51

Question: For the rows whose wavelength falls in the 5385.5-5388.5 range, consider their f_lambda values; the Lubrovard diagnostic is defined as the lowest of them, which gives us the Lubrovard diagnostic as 9.637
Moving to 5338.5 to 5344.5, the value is 8.943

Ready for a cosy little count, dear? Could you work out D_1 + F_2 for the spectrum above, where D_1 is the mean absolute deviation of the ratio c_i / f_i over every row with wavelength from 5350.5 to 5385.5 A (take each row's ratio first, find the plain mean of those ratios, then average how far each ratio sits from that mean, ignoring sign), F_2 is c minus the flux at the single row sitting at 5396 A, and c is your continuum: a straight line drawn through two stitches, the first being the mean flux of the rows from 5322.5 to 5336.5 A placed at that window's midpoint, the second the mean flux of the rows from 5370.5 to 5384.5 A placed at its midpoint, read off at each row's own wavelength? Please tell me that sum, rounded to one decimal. 2.5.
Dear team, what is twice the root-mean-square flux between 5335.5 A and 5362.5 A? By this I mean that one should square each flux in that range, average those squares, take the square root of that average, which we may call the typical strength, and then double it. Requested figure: 19.5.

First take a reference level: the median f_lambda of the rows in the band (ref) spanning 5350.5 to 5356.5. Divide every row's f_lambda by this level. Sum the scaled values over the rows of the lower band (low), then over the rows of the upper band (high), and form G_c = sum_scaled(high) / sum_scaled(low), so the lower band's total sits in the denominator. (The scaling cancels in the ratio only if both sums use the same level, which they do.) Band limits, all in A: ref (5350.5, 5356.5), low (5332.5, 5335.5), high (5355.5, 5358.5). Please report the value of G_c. 1.04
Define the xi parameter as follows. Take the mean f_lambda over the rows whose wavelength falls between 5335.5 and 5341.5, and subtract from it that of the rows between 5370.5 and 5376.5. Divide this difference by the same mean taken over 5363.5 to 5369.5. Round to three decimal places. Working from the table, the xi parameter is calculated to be 0.019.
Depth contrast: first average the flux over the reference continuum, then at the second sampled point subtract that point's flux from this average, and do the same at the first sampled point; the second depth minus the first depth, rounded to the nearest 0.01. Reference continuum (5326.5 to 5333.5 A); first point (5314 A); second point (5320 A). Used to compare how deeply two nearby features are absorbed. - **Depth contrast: 0.13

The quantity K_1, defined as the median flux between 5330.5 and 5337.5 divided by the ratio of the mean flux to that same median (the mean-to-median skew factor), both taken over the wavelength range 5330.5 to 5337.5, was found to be 9.6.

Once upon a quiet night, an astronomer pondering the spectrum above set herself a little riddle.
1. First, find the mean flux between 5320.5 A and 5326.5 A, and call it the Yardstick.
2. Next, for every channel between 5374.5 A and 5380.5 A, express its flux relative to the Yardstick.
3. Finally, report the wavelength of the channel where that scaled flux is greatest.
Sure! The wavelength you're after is 5380 A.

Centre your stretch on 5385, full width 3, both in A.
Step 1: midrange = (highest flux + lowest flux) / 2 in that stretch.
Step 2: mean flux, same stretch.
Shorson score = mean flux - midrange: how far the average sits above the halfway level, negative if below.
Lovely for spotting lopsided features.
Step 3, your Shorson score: -0.04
